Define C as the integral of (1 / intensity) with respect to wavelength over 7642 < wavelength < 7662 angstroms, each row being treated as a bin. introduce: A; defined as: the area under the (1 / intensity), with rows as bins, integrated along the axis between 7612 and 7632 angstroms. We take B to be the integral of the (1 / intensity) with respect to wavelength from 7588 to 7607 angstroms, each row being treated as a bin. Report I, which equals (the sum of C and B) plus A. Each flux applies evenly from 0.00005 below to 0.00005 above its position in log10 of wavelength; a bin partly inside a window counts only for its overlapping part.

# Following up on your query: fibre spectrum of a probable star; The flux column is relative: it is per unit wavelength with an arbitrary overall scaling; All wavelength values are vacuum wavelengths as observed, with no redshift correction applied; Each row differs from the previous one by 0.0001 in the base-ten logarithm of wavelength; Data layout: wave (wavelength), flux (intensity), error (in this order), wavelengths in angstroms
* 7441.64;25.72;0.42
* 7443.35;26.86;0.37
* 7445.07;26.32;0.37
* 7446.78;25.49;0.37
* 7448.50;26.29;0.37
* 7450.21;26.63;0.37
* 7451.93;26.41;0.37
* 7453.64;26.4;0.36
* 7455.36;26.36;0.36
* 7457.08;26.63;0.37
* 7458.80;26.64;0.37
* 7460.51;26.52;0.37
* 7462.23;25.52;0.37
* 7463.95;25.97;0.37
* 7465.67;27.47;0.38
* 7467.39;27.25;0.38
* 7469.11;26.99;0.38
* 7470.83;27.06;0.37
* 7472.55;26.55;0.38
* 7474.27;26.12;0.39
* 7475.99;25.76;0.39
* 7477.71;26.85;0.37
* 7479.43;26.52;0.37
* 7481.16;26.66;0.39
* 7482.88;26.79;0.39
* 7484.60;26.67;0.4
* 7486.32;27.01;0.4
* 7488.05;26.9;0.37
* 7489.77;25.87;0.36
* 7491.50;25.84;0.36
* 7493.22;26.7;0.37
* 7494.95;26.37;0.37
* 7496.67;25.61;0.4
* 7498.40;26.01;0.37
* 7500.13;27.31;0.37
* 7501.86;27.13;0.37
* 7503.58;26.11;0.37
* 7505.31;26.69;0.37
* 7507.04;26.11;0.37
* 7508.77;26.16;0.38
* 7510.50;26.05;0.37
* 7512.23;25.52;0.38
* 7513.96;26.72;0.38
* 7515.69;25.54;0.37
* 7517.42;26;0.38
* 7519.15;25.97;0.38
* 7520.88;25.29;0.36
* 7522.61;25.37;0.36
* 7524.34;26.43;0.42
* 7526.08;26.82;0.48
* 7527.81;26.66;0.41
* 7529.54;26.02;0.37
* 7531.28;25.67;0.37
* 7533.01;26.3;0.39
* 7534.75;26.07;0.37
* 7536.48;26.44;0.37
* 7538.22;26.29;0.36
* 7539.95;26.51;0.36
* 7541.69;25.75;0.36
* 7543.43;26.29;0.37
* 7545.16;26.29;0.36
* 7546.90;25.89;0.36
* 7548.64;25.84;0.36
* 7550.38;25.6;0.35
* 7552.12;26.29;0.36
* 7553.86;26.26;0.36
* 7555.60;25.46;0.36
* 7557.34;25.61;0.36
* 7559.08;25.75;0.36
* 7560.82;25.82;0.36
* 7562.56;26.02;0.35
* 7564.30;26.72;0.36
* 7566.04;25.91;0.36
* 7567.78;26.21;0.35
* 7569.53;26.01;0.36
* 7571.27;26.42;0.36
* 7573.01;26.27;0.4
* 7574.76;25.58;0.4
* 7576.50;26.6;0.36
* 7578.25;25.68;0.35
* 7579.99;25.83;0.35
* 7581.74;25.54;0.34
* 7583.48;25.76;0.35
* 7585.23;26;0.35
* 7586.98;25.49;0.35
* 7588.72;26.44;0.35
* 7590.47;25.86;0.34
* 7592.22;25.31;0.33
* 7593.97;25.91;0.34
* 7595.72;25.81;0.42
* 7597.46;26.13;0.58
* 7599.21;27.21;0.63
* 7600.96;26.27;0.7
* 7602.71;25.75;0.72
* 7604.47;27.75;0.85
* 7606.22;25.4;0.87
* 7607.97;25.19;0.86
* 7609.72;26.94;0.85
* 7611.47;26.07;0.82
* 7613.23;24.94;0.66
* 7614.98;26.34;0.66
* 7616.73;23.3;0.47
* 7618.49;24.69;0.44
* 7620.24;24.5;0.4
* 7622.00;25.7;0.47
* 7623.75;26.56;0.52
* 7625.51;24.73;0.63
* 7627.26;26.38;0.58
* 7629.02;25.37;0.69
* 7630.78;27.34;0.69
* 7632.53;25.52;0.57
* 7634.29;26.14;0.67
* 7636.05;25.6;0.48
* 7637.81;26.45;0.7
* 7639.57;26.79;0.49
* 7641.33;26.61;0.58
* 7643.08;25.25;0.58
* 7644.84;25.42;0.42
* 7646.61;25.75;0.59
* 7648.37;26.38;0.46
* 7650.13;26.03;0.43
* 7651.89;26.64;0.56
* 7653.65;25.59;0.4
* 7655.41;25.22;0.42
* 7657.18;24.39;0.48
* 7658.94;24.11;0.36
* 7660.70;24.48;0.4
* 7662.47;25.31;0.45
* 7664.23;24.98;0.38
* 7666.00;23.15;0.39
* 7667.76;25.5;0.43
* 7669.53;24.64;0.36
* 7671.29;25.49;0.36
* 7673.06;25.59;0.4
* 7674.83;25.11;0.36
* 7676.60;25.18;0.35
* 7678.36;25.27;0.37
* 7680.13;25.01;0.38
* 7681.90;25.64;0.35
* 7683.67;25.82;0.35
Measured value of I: 2.30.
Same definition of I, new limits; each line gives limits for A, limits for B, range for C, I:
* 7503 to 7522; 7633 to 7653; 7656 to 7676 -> 2.30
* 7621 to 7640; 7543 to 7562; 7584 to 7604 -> 2.23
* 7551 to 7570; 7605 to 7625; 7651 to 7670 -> 2.28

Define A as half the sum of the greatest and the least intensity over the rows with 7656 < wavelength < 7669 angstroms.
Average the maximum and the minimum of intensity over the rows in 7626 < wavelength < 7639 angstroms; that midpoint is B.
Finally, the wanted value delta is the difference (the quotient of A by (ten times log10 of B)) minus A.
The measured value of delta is -22.6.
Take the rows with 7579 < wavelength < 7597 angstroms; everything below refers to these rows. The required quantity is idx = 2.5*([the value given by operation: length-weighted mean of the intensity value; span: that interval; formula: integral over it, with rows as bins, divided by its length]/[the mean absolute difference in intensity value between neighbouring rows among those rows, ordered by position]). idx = 144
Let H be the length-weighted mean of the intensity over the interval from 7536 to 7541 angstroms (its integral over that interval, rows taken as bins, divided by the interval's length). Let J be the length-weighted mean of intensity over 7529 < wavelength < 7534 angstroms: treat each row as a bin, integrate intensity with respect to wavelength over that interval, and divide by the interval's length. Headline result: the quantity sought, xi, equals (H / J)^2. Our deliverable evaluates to 1.03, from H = 26.4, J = 26.0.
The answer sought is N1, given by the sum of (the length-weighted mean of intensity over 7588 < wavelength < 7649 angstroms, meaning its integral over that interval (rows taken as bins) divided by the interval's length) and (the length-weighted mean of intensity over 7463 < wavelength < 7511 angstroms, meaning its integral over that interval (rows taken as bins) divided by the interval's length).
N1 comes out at 52.4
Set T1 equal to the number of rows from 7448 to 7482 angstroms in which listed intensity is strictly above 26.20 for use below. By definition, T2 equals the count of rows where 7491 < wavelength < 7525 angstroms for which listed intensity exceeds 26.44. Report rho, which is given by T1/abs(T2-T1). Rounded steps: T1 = 16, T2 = 5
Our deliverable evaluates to 1.5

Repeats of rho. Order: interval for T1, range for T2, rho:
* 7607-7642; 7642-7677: 1.1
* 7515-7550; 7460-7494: 1.8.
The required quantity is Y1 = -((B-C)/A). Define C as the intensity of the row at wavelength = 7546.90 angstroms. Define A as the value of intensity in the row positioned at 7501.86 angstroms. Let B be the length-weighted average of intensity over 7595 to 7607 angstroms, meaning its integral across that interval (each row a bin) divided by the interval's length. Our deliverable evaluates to -0.017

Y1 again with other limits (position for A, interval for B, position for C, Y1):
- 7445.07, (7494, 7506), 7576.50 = 0.006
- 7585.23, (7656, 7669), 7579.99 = 0.049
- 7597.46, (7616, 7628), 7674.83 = -0.001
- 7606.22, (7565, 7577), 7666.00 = -0.118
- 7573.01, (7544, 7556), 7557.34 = -0.014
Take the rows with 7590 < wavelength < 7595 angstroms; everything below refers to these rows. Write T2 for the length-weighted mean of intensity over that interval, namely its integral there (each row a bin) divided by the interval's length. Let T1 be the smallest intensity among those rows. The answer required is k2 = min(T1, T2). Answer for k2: 25.3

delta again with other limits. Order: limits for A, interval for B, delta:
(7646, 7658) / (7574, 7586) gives -23.7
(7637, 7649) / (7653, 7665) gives -24.2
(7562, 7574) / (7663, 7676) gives -24.4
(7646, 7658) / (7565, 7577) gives -23.7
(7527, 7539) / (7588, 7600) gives -24.3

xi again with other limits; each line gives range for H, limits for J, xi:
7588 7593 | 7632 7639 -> 0.99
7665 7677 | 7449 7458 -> 0.89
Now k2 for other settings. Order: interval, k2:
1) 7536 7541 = 26.3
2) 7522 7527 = 25.4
